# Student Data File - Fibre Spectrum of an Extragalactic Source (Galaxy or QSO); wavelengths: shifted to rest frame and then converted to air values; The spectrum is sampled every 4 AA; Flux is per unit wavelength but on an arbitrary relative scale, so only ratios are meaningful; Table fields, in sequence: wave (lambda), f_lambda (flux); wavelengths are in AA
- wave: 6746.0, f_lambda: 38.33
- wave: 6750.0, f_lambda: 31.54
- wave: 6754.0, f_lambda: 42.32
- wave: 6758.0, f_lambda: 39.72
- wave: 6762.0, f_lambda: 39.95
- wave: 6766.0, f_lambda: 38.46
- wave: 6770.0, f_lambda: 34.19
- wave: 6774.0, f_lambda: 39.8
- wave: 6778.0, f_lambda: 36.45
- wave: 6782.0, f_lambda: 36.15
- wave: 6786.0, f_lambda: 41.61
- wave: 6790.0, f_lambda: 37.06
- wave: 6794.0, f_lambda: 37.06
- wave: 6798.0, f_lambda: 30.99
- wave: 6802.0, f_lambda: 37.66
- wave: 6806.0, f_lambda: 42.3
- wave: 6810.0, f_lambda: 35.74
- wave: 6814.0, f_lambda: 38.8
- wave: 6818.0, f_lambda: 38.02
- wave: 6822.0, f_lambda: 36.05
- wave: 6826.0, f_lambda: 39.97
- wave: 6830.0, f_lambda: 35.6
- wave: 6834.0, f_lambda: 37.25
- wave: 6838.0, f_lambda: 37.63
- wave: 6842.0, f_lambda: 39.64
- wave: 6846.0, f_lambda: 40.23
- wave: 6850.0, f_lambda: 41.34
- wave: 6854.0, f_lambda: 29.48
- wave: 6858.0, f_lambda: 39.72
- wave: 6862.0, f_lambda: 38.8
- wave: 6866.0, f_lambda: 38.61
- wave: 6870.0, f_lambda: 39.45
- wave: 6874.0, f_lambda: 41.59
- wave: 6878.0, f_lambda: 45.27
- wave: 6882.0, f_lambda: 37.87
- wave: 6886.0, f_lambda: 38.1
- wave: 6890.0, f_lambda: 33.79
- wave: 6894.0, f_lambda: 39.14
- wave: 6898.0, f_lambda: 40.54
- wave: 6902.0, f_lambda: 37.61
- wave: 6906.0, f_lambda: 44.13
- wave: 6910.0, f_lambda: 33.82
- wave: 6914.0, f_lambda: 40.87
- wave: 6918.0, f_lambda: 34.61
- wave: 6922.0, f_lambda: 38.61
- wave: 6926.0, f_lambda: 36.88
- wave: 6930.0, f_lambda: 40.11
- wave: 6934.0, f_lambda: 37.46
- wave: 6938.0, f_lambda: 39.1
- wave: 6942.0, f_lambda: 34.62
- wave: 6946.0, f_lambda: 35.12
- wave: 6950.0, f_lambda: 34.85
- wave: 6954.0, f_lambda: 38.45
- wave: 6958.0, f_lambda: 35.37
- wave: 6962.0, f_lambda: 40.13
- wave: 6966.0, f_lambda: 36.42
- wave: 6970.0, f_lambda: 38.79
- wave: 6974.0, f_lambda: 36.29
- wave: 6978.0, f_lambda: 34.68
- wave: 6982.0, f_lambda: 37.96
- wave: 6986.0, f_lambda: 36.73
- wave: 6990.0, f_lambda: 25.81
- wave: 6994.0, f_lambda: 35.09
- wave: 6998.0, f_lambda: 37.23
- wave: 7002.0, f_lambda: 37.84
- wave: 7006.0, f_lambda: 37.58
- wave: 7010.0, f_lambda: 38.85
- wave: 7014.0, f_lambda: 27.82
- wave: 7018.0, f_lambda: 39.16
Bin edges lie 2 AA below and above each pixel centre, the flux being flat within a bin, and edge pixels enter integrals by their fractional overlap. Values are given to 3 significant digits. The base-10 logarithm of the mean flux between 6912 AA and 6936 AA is 1.58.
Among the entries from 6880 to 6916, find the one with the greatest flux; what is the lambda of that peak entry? 6906.0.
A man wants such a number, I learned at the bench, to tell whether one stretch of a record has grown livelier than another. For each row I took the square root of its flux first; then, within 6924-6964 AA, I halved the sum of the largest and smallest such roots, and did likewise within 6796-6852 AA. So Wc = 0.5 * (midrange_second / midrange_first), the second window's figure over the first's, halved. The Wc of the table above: 0.49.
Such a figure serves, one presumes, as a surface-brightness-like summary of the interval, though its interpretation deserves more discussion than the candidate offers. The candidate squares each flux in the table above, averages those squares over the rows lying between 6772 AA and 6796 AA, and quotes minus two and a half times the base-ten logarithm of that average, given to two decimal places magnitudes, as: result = -7.90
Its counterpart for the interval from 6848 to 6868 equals -7.89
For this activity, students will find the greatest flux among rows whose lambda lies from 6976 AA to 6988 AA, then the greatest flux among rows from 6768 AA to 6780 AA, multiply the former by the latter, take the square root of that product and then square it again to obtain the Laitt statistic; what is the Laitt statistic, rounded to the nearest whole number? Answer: 1511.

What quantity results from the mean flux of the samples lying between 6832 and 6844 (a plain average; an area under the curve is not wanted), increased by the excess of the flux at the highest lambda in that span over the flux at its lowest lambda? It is 40.6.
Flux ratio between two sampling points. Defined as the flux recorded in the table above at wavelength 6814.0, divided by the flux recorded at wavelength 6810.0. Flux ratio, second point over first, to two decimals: 1.09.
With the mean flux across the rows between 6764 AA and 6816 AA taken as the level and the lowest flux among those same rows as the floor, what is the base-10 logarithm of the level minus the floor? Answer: 0.81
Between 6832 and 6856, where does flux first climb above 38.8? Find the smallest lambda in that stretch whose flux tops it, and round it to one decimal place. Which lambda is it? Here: 6842.0 AA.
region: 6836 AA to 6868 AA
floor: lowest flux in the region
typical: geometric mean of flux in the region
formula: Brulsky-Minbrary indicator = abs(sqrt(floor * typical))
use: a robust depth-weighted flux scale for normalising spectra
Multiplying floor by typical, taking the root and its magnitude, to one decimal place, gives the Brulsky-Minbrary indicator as 33.5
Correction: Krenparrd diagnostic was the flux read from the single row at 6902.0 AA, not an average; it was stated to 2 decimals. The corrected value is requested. 37.61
